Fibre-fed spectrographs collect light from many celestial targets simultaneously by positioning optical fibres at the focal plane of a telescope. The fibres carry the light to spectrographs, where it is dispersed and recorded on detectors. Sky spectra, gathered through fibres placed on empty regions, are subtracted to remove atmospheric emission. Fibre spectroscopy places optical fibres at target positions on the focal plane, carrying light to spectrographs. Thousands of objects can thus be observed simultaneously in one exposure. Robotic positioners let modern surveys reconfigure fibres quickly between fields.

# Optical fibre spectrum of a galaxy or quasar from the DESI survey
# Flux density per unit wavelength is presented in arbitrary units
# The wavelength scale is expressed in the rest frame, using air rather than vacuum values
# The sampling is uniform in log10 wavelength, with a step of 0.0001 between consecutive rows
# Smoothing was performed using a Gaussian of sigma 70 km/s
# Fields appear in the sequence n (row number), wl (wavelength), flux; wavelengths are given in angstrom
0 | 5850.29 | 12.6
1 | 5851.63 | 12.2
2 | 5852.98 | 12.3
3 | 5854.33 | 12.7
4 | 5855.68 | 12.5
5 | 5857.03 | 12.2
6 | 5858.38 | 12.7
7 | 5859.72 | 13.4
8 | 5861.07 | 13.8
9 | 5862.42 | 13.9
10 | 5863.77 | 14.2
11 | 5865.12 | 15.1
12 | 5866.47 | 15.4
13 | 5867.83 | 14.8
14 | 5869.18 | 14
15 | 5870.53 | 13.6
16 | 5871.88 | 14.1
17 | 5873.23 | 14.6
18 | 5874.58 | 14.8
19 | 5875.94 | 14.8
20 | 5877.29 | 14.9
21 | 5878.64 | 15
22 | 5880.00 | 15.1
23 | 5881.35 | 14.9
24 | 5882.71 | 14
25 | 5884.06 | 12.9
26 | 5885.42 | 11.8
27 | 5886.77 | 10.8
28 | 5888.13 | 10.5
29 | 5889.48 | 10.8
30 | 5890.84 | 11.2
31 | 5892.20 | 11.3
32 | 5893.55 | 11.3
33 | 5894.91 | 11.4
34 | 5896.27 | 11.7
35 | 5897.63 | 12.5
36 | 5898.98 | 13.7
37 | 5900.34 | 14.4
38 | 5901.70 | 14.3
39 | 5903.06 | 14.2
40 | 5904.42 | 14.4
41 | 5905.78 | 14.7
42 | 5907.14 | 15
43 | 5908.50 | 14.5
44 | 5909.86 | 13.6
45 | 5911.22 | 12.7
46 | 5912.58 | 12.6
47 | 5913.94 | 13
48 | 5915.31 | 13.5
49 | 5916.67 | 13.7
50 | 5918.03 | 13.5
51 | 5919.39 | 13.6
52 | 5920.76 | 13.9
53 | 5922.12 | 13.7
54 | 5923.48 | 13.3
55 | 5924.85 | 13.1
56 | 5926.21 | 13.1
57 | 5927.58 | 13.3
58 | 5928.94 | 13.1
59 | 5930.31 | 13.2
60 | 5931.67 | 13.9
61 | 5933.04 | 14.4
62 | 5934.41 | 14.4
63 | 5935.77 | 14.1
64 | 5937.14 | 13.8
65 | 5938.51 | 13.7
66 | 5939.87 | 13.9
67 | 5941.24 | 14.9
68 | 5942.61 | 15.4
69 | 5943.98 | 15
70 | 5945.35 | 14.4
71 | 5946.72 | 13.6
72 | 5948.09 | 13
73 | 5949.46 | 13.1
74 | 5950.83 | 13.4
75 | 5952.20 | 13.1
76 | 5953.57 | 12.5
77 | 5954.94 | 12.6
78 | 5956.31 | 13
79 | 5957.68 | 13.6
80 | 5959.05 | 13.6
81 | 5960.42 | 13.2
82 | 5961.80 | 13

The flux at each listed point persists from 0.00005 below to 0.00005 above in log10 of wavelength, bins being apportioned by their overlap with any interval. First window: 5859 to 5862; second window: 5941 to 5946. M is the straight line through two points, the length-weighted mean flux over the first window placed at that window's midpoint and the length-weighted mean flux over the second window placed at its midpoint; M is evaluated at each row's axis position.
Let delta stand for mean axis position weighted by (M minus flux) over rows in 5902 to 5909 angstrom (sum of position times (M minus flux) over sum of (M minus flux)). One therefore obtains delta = 5907.0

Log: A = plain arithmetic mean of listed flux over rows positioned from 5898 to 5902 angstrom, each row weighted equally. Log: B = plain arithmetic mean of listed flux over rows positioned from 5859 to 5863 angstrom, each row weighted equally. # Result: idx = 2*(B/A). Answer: 1.9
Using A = 14.1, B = 13.7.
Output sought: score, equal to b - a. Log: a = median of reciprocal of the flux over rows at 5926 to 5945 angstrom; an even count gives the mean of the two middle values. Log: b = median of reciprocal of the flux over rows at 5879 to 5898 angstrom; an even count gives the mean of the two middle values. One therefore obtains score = 0.015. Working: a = 0.0719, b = 0.087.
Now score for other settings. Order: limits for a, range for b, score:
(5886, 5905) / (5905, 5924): -0.013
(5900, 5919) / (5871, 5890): -0.002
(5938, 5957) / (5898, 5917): -0.002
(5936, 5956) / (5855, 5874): -0.002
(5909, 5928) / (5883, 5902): 0.012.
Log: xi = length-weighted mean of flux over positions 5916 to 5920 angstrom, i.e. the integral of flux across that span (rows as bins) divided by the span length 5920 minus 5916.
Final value 13.6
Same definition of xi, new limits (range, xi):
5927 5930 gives 13.2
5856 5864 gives 13.3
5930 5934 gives 13.9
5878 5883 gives 14.8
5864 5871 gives 14.6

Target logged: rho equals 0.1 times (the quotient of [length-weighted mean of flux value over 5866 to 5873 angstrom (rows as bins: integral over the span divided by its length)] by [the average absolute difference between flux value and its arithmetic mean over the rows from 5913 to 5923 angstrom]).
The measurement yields 7.5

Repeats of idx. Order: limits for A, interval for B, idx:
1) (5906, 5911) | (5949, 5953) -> 1.8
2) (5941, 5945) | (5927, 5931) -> 1.7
